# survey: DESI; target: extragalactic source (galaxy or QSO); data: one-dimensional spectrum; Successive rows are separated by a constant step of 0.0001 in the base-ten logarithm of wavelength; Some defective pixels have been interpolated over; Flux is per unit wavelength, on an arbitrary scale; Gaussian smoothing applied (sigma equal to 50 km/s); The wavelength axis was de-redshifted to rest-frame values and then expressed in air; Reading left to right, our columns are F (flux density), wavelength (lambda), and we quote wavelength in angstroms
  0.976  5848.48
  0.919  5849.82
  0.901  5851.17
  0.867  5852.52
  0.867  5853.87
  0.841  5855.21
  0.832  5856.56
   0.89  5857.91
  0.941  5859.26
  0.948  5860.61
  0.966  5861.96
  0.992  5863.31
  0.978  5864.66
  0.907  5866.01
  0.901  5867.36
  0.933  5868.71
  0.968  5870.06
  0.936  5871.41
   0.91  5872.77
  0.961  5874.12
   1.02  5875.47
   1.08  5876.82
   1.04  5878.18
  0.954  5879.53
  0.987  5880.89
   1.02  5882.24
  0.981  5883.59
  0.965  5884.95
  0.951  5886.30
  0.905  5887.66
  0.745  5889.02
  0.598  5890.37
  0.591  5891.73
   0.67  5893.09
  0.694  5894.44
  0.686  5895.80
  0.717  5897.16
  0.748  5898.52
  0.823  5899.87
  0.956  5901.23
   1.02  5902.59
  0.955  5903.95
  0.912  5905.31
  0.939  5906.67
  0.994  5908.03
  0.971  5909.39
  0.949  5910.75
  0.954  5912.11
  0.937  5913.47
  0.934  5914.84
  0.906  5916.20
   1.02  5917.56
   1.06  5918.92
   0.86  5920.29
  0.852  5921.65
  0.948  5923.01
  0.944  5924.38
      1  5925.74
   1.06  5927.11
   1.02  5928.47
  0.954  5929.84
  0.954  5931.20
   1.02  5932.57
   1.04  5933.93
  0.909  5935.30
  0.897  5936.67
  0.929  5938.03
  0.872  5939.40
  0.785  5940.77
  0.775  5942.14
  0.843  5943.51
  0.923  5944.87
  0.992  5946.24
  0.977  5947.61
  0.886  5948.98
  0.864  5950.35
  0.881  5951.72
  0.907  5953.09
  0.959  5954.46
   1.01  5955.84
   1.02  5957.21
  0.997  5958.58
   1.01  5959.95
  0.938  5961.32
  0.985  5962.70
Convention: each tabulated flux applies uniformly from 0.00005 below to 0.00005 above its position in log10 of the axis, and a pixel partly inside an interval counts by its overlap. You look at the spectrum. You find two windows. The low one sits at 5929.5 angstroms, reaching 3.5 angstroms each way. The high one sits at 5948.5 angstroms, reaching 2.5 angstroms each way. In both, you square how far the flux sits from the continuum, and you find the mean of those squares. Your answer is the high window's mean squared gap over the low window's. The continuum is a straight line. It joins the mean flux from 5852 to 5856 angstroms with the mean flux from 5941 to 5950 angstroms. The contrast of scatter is 0.3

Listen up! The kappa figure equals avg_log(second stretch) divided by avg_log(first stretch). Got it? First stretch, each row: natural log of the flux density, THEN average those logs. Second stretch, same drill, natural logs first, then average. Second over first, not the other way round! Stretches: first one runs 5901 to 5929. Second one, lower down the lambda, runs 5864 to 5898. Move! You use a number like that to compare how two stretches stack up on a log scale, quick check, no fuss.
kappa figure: 3.4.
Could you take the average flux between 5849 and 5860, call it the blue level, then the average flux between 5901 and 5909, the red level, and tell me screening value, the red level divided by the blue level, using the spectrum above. 1.09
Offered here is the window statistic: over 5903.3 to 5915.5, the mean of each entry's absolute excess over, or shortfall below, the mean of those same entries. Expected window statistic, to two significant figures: 0.017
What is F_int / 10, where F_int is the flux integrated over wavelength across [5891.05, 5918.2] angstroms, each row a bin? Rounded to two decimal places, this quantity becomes 2.36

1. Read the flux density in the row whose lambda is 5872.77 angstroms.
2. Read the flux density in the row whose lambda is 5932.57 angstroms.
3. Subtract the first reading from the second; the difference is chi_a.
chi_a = 0.11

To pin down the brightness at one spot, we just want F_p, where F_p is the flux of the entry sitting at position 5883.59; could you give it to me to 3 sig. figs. 0.981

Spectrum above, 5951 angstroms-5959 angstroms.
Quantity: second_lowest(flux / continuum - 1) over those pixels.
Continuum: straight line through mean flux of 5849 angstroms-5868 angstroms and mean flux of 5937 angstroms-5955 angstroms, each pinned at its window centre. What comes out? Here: 0.02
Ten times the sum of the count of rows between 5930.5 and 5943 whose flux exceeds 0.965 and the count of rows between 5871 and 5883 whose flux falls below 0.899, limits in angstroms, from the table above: 20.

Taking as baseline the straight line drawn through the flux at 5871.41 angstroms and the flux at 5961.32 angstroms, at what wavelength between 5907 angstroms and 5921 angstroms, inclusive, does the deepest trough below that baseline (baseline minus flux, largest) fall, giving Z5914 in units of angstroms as 5920.29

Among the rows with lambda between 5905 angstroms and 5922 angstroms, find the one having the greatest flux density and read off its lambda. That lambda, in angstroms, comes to 5918.92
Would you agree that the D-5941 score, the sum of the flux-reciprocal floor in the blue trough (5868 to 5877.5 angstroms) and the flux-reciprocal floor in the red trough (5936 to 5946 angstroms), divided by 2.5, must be 0.80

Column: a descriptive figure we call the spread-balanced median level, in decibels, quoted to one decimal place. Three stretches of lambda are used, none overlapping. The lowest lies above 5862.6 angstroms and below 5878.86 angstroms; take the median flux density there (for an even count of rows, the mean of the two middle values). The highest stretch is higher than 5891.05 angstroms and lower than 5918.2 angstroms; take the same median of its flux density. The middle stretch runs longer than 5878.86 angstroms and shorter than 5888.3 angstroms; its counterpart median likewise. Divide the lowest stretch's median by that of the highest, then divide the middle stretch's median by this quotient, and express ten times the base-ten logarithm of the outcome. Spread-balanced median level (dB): -0.3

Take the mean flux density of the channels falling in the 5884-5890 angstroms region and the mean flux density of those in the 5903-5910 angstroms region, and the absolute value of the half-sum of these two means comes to 0.92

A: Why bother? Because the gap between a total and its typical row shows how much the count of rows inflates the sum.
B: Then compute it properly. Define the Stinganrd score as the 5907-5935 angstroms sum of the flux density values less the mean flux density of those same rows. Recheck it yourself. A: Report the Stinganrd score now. 18.4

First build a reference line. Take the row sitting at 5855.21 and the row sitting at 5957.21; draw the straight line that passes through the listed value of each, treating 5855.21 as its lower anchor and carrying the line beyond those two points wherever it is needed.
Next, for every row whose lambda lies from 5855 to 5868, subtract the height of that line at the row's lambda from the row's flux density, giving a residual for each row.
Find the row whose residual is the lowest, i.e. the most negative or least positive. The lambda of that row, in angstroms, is 5856.56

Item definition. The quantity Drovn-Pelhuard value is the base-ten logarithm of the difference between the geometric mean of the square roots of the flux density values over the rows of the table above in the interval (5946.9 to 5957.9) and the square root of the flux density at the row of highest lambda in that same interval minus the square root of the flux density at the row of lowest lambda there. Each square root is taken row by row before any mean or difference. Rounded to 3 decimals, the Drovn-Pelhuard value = -0.024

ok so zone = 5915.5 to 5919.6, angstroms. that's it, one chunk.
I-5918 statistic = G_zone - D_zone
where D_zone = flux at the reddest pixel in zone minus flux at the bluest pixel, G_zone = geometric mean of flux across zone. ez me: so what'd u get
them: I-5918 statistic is 0.84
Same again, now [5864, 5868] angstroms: 1.01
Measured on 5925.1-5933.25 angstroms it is 0.98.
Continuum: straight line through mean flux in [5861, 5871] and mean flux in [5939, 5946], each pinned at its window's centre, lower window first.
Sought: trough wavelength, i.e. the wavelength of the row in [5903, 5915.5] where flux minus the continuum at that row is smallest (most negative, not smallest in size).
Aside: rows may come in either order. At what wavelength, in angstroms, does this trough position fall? 5905.31 angstroms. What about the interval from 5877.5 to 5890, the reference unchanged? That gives 5889.02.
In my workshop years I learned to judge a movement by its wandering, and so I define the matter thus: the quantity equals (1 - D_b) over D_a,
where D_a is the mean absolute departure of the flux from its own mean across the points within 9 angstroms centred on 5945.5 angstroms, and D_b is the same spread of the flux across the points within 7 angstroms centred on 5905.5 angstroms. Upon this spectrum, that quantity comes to 15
